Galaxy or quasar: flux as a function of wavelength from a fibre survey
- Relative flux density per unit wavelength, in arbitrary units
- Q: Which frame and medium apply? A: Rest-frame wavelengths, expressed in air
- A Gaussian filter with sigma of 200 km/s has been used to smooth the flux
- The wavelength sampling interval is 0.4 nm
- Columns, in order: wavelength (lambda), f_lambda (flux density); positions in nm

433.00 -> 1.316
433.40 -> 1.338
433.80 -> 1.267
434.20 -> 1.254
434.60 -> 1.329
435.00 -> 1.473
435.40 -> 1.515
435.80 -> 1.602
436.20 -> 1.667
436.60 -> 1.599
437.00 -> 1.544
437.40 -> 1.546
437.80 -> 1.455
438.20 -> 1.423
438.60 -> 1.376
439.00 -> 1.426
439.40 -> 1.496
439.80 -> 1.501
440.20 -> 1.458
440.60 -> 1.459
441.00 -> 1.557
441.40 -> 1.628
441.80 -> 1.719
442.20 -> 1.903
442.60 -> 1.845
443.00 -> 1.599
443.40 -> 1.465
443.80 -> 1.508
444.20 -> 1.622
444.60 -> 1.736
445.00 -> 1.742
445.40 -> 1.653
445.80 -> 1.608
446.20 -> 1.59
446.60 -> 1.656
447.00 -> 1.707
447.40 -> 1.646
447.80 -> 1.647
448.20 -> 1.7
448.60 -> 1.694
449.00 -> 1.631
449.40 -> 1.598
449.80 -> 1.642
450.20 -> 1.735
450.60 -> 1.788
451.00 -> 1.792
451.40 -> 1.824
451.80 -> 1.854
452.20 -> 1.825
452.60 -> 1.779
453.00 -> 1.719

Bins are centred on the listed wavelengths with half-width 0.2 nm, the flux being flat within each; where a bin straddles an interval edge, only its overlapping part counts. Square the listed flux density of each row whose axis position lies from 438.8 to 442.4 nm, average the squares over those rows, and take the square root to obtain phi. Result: 1.58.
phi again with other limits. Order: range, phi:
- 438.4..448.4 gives 1.61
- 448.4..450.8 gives 1.68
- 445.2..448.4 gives 1.65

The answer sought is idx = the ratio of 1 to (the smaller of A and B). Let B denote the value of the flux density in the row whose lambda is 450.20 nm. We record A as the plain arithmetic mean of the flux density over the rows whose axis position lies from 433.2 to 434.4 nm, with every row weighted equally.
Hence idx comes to 0.777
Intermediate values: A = 1.29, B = 1.735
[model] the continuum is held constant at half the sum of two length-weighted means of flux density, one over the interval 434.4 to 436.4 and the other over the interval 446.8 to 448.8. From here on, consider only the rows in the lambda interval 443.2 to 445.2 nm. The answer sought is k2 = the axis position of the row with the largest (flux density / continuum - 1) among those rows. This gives 445.00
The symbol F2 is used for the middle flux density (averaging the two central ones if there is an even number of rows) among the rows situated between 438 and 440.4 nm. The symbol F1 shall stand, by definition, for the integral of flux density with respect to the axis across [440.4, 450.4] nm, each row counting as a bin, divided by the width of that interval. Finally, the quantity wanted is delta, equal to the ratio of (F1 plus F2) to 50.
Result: 0.0619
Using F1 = 1.65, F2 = 1.44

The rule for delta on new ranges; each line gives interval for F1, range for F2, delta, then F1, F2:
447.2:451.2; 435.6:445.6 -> 0.0649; 1.69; 1.56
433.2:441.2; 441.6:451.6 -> 0.0624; 1.46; 1.66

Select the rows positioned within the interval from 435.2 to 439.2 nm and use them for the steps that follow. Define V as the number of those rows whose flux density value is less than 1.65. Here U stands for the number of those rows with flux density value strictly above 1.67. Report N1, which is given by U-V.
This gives -9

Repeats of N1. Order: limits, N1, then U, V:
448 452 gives 4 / 7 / 3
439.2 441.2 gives -5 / 0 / 5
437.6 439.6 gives -5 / 0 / 5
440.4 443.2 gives -1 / 3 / 4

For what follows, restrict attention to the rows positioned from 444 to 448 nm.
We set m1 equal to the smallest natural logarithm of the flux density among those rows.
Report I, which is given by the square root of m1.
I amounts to 0.68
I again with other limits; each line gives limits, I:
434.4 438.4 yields 0.53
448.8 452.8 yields 0.68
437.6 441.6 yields 0.56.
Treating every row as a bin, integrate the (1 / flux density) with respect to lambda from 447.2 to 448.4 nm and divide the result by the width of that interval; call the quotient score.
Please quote 0.60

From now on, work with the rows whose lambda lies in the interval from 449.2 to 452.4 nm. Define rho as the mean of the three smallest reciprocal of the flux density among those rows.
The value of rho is 0.55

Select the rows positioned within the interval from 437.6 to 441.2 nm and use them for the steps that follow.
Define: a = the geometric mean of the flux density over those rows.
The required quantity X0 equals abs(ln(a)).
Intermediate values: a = 1.46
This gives 0.38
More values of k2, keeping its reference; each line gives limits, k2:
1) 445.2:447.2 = 447.00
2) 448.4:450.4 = 450.20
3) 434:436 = 435.80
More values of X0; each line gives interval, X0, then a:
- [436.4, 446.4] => 0.45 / 1.57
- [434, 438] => 0.40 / 1.49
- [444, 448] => 0.51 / 1.66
